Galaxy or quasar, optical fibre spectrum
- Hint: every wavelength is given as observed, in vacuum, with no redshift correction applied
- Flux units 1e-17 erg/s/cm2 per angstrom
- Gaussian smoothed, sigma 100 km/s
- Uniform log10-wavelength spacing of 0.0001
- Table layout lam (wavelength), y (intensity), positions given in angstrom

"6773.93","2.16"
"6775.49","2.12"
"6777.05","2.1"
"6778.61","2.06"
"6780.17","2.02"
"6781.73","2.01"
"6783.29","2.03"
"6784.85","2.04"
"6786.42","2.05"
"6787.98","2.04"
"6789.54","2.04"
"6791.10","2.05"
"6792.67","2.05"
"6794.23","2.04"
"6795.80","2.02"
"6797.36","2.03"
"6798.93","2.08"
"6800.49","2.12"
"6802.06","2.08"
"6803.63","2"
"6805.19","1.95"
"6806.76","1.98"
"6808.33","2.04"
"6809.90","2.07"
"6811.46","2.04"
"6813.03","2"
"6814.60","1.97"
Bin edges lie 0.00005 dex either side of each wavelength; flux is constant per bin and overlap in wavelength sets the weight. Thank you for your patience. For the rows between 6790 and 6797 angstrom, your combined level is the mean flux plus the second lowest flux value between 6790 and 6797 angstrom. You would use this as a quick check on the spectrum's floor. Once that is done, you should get 4.08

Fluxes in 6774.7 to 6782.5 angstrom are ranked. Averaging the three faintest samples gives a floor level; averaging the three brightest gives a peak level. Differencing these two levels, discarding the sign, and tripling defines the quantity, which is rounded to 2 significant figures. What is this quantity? 0.19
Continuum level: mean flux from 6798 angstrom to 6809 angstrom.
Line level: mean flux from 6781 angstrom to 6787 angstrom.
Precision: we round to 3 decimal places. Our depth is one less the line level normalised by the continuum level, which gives 0.002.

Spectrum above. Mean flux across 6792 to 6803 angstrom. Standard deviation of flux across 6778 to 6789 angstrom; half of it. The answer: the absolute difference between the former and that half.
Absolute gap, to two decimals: 2.05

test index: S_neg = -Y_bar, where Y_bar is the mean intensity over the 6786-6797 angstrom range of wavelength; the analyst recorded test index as -2.04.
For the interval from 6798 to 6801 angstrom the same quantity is -2.10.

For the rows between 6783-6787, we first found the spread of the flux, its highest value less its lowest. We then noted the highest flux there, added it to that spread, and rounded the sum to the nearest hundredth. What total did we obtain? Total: 2.07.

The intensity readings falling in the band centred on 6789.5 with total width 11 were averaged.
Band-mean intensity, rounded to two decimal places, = 2.04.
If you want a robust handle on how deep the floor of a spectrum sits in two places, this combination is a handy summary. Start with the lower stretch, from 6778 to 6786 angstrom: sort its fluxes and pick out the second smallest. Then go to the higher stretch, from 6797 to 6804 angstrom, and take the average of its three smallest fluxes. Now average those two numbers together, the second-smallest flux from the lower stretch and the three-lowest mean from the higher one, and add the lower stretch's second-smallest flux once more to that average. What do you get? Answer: 4.05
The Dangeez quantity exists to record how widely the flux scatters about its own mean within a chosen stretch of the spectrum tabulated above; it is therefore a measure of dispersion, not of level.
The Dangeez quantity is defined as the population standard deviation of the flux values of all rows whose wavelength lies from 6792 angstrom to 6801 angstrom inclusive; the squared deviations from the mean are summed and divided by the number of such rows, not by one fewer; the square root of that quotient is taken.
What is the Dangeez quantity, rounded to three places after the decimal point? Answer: 0.034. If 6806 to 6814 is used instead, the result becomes 0.032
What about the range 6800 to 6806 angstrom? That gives 0.066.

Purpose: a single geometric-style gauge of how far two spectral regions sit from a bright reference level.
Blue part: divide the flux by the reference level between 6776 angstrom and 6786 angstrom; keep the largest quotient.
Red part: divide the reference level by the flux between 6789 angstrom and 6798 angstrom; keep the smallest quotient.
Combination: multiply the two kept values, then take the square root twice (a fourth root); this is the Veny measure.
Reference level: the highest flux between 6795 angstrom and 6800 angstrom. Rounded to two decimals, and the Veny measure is 1.01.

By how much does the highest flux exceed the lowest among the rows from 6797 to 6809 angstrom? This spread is 0.17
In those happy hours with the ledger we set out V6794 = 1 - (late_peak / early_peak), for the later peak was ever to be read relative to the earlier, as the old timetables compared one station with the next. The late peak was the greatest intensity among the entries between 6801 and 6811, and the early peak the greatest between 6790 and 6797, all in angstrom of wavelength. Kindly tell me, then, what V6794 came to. -0.01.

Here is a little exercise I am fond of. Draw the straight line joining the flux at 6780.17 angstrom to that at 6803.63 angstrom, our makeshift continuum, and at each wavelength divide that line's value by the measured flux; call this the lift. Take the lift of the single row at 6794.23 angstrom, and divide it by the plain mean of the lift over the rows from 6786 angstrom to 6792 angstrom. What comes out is 1.000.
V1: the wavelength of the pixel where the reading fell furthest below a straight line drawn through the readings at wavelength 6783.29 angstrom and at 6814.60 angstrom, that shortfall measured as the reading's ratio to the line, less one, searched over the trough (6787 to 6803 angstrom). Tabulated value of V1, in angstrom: 6795.80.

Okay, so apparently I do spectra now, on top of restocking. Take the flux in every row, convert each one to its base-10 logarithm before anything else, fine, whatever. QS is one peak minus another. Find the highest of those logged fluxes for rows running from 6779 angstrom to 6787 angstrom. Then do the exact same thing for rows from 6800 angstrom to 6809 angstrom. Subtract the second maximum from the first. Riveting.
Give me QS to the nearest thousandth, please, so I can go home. -0.015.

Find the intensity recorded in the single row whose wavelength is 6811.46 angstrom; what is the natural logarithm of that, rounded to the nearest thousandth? 0.713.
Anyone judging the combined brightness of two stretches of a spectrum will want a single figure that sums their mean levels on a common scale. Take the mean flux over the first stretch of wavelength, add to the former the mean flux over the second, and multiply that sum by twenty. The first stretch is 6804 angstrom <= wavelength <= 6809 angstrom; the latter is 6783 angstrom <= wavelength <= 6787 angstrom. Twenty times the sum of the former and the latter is 80.6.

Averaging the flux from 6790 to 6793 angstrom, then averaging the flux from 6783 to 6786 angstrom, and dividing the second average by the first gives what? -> 0.99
